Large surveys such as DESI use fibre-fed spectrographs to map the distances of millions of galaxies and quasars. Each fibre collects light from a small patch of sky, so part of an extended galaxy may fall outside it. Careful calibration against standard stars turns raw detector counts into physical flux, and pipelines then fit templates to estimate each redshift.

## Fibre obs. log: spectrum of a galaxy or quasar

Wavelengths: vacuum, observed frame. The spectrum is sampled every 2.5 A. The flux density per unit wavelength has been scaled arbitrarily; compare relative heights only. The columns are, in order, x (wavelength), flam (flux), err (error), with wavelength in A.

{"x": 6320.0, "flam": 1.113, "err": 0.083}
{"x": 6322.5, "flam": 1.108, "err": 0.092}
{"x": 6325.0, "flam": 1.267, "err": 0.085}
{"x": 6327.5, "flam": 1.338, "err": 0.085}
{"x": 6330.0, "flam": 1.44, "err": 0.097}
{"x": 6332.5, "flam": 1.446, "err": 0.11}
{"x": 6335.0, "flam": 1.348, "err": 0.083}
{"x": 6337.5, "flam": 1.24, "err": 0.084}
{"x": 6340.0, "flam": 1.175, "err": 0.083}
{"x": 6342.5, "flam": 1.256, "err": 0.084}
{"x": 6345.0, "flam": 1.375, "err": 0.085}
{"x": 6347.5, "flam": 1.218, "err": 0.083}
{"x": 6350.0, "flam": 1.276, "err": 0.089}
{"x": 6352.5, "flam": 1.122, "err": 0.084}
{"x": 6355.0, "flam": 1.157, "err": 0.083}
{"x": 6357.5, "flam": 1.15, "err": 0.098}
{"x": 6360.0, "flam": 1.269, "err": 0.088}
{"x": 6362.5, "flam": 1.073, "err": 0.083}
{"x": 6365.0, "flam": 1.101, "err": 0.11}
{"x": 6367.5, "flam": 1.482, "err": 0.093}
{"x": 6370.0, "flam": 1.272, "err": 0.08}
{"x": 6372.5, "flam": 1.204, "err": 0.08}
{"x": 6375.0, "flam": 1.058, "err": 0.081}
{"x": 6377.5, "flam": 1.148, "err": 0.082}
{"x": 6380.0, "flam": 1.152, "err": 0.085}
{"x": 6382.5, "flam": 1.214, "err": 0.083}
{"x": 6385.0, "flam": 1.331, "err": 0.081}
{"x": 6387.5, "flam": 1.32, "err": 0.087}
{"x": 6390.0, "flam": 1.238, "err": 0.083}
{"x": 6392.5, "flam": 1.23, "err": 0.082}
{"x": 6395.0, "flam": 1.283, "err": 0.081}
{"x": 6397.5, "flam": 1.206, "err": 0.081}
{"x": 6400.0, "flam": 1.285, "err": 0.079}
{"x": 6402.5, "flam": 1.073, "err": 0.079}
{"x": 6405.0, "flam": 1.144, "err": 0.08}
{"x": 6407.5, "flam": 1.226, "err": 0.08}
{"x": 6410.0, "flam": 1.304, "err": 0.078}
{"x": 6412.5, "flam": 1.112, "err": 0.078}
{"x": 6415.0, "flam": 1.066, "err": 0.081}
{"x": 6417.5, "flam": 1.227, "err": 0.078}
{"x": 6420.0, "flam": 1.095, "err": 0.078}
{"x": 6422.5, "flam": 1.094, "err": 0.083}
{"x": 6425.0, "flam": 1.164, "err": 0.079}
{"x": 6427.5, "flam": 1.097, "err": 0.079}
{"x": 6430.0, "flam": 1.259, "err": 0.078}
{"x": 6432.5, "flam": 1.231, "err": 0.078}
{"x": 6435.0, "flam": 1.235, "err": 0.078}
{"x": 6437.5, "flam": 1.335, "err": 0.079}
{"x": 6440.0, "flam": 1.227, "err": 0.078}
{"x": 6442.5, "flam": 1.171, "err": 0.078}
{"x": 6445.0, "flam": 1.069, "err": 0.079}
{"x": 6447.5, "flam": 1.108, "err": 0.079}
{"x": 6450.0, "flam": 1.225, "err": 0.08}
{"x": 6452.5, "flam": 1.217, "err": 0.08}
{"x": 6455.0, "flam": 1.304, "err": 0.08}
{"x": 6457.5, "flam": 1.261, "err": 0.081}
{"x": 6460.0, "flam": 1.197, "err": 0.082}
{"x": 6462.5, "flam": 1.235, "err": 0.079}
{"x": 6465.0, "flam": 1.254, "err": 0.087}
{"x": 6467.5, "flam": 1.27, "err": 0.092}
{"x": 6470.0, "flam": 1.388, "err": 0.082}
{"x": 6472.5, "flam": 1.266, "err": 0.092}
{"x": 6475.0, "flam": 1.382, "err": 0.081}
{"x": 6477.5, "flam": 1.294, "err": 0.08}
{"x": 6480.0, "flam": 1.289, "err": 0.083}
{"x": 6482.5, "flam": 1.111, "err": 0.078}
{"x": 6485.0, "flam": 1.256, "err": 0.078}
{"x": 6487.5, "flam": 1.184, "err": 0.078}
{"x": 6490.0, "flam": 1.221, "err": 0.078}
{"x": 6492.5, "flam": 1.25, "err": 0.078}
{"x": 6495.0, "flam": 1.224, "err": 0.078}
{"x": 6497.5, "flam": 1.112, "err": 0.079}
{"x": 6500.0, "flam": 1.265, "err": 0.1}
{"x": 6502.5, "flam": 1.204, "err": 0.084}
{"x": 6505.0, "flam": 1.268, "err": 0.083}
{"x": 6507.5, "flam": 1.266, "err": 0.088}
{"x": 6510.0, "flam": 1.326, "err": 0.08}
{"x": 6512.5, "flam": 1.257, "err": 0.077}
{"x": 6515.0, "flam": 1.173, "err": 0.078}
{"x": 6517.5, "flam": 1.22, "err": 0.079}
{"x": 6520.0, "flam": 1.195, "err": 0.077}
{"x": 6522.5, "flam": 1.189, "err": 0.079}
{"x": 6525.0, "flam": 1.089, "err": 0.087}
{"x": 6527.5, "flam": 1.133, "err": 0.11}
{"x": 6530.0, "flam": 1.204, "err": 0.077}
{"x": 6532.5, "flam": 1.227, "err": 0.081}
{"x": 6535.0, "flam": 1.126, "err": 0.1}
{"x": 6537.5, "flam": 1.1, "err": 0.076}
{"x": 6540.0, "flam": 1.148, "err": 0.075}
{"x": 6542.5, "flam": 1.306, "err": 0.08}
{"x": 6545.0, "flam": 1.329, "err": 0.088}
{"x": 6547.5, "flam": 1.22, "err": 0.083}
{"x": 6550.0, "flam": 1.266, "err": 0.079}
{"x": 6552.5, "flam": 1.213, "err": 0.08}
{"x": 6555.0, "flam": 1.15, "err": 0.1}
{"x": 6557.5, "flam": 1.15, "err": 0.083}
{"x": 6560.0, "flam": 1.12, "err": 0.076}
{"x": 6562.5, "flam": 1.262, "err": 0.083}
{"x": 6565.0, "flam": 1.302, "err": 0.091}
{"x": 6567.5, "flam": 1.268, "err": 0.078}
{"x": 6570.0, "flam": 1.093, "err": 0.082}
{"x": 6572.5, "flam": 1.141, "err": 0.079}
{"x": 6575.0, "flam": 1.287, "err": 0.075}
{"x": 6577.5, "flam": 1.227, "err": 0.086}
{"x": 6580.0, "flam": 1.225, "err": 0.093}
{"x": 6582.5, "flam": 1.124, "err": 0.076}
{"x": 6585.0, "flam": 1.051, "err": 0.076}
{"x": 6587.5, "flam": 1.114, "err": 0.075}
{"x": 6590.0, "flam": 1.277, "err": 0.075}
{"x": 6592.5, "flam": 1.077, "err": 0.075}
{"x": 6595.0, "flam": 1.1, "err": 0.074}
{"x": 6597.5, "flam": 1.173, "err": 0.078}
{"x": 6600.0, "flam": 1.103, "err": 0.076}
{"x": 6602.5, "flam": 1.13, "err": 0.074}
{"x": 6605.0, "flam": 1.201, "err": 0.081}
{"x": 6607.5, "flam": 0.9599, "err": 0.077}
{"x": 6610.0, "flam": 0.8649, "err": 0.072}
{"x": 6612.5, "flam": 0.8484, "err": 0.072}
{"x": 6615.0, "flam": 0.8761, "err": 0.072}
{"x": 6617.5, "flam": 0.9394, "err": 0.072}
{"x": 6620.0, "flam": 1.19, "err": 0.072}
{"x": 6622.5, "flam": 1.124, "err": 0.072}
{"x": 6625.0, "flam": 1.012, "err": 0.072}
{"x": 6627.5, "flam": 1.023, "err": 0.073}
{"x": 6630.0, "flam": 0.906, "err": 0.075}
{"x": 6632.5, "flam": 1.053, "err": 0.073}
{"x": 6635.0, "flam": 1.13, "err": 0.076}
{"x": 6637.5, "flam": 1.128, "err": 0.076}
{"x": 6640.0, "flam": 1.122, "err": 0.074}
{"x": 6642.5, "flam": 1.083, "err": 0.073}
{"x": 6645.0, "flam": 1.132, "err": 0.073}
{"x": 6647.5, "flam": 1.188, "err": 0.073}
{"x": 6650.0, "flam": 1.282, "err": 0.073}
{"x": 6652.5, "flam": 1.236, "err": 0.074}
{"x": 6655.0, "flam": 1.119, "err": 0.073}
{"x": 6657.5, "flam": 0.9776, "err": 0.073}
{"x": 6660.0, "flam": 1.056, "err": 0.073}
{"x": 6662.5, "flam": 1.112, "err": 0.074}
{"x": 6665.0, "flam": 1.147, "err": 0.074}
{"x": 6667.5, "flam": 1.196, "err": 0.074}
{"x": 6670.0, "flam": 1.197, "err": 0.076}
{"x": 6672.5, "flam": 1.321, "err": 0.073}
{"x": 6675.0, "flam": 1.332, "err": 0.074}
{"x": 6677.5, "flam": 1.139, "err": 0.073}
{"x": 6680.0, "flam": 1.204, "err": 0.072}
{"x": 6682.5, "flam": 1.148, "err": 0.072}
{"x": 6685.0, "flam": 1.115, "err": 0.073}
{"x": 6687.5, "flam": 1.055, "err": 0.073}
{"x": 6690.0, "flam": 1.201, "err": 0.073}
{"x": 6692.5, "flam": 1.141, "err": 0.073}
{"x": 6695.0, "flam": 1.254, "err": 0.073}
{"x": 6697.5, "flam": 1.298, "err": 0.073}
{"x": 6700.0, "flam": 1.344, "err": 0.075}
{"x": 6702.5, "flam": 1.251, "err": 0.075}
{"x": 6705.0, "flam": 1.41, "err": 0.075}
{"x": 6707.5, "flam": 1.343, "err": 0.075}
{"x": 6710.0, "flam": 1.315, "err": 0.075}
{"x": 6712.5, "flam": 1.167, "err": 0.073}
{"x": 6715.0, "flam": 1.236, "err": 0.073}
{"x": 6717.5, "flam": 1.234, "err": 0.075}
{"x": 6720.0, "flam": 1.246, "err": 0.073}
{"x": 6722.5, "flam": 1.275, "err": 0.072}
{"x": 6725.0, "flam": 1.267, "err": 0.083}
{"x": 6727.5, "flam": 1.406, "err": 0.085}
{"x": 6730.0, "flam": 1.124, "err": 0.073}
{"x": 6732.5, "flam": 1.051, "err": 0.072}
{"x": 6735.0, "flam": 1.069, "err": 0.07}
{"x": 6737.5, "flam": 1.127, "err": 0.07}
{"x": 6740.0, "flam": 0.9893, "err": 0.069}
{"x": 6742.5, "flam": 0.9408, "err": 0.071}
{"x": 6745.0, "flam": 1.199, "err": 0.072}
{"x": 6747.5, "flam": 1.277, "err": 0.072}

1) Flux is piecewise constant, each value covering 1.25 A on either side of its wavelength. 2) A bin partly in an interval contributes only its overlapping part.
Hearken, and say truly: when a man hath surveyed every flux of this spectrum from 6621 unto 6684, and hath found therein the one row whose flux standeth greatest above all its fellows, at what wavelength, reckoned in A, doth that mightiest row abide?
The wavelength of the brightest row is 6675.0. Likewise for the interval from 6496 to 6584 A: 6545.0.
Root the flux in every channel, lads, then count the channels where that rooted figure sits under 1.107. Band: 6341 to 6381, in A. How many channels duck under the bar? 10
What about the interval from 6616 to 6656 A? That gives 14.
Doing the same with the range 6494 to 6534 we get 10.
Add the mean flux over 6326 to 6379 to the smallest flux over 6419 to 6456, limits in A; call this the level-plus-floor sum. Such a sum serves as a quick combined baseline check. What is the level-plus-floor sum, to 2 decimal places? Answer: 2.31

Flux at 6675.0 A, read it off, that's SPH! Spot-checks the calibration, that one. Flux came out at 1.332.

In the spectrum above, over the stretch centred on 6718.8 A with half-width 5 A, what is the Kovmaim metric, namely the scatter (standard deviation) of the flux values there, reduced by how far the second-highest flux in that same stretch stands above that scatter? -1.21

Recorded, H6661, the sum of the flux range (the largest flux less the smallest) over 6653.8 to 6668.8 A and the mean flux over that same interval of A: 1.32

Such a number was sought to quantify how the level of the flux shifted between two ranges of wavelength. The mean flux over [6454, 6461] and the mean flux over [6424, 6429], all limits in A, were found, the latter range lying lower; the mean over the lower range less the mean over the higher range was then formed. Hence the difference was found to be -0.12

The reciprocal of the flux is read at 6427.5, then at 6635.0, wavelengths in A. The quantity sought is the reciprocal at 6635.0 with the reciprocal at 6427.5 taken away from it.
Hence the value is -0.027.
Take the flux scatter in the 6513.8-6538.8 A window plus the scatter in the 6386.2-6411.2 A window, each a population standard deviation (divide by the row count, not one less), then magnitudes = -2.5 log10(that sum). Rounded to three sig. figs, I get 2.31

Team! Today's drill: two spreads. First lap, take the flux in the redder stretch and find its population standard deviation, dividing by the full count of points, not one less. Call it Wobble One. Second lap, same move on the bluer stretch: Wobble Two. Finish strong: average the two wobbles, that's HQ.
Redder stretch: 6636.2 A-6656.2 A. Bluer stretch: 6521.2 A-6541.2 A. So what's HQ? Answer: 0.055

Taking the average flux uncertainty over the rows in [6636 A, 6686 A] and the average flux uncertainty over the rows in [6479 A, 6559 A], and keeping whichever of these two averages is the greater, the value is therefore 0.0829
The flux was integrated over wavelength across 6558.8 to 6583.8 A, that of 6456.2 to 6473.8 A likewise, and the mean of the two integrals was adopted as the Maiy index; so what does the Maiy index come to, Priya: 26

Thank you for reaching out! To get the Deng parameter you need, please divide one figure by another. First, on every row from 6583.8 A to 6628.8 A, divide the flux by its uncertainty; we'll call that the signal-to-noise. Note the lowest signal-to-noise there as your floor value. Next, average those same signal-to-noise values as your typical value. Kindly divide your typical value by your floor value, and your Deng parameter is 1.21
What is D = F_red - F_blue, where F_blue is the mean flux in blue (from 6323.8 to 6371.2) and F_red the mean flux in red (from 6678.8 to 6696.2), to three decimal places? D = -0.104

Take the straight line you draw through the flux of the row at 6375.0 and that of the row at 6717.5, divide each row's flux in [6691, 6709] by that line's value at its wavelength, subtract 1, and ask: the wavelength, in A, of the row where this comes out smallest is 6692.5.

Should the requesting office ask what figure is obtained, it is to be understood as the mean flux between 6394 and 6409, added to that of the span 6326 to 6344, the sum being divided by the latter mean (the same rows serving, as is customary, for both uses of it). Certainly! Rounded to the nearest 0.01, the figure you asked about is 1.91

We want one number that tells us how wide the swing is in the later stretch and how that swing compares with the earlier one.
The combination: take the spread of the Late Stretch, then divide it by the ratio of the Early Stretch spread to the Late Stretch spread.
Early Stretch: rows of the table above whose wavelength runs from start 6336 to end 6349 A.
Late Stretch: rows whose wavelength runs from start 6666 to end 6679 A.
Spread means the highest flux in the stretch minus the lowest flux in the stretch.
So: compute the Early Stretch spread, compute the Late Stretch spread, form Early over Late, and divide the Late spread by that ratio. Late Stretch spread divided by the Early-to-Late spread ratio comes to 0.19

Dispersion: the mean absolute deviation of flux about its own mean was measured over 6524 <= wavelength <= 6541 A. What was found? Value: 0.040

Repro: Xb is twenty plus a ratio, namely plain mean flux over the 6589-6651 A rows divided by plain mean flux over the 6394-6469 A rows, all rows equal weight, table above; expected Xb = 20.90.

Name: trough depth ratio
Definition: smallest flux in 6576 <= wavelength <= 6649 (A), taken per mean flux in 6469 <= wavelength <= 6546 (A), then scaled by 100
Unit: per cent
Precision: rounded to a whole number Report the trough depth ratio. 69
